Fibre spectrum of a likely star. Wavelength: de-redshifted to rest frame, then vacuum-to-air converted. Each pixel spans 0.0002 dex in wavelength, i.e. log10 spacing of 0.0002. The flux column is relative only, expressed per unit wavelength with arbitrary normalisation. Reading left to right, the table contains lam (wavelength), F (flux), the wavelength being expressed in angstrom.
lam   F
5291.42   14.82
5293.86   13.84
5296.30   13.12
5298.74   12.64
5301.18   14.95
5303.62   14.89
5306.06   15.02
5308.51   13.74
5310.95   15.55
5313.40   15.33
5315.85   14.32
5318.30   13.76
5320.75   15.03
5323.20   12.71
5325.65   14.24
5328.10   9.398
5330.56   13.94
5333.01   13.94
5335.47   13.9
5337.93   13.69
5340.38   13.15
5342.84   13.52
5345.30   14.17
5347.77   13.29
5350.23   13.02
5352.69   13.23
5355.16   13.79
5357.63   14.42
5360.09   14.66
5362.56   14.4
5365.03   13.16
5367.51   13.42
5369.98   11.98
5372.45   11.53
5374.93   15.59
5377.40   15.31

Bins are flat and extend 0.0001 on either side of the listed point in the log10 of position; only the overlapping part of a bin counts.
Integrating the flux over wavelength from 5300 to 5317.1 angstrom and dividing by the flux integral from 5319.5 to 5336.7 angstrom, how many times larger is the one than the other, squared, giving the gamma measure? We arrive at 1.2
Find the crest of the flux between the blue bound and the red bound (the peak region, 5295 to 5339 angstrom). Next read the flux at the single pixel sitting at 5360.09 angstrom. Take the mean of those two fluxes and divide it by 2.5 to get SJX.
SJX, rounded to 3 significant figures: 6.04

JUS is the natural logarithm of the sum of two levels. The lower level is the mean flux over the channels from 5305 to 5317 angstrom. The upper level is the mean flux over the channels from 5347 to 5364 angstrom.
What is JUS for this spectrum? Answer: 3.35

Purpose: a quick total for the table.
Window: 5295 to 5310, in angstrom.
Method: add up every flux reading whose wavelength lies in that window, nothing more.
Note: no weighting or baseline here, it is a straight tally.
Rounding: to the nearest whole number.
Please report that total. 84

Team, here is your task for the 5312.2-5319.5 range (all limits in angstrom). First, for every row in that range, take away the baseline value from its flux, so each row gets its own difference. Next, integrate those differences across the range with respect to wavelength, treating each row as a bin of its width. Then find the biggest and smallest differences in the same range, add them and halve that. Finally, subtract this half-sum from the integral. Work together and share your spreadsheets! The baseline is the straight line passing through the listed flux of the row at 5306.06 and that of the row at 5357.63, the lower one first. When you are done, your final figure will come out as -2.8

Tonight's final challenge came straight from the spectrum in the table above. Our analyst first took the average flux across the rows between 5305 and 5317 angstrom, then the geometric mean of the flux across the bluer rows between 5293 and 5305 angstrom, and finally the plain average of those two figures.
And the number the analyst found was 14.3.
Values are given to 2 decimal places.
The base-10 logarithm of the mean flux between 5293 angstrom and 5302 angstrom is 1.13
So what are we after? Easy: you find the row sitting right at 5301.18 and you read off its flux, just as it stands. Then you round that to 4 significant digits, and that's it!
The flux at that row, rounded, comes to 14.95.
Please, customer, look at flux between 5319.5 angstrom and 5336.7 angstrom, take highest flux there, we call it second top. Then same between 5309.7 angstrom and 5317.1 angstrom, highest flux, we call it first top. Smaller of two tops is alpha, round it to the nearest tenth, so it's 15.0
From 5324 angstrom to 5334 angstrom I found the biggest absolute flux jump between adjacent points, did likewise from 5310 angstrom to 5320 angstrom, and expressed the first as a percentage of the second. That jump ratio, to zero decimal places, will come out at 479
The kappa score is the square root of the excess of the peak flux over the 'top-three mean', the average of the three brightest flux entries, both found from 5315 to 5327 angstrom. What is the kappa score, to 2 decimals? 0.71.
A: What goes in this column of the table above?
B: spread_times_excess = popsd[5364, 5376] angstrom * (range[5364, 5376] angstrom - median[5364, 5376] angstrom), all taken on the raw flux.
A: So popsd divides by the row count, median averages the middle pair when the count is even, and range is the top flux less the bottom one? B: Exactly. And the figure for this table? -13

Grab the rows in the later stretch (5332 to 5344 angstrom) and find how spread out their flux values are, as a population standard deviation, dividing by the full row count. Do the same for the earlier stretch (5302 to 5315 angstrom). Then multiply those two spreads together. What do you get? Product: 0.18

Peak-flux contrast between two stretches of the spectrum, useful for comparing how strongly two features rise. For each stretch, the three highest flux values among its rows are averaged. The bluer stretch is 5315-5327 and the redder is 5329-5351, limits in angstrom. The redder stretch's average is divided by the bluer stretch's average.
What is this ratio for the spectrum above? 0.96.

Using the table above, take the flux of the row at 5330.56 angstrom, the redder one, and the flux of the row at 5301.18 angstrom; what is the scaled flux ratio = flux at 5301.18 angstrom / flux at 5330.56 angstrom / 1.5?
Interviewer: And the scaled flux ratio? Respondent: 0.71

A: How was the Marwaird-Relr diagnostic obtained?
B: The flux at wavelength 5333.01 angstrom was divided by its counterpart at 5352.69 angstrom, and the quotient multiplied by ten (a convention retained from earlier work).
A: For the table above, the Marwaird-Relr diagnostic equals 10.5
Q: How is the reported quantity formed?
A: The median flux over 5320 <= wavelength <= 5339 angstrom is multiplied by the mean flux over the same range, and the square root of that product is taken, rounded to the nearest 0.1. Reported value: 13.6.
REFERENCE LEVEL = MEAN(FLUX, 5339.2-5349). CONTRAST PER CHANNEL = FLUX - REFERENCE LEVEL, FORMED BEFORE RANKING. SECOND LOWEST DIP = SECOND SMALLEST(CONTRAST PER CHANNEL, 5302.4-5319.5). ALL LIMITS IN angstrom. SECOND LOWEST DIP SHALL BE 0.23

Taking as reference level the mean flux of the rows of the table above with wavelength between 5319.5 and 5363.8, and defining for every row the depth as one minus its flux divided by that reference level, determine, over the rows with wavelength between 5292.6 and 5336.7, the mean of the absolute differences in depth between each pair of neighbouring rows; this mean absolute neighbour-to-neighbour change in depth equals 0.10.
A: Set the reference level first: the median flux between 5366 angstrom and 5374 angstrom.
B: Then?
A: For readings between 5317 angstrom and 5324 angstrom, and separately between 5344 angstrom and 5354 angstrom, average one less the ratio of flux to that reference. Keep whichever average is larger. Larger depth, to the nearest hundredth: -0.12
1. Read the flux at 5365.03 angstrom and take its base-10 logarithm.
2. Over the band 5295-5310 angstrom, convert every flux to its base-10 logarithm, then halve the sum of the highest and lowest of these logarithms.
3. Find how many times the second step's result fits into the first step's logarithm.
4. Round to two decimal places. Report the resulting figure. 0.98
